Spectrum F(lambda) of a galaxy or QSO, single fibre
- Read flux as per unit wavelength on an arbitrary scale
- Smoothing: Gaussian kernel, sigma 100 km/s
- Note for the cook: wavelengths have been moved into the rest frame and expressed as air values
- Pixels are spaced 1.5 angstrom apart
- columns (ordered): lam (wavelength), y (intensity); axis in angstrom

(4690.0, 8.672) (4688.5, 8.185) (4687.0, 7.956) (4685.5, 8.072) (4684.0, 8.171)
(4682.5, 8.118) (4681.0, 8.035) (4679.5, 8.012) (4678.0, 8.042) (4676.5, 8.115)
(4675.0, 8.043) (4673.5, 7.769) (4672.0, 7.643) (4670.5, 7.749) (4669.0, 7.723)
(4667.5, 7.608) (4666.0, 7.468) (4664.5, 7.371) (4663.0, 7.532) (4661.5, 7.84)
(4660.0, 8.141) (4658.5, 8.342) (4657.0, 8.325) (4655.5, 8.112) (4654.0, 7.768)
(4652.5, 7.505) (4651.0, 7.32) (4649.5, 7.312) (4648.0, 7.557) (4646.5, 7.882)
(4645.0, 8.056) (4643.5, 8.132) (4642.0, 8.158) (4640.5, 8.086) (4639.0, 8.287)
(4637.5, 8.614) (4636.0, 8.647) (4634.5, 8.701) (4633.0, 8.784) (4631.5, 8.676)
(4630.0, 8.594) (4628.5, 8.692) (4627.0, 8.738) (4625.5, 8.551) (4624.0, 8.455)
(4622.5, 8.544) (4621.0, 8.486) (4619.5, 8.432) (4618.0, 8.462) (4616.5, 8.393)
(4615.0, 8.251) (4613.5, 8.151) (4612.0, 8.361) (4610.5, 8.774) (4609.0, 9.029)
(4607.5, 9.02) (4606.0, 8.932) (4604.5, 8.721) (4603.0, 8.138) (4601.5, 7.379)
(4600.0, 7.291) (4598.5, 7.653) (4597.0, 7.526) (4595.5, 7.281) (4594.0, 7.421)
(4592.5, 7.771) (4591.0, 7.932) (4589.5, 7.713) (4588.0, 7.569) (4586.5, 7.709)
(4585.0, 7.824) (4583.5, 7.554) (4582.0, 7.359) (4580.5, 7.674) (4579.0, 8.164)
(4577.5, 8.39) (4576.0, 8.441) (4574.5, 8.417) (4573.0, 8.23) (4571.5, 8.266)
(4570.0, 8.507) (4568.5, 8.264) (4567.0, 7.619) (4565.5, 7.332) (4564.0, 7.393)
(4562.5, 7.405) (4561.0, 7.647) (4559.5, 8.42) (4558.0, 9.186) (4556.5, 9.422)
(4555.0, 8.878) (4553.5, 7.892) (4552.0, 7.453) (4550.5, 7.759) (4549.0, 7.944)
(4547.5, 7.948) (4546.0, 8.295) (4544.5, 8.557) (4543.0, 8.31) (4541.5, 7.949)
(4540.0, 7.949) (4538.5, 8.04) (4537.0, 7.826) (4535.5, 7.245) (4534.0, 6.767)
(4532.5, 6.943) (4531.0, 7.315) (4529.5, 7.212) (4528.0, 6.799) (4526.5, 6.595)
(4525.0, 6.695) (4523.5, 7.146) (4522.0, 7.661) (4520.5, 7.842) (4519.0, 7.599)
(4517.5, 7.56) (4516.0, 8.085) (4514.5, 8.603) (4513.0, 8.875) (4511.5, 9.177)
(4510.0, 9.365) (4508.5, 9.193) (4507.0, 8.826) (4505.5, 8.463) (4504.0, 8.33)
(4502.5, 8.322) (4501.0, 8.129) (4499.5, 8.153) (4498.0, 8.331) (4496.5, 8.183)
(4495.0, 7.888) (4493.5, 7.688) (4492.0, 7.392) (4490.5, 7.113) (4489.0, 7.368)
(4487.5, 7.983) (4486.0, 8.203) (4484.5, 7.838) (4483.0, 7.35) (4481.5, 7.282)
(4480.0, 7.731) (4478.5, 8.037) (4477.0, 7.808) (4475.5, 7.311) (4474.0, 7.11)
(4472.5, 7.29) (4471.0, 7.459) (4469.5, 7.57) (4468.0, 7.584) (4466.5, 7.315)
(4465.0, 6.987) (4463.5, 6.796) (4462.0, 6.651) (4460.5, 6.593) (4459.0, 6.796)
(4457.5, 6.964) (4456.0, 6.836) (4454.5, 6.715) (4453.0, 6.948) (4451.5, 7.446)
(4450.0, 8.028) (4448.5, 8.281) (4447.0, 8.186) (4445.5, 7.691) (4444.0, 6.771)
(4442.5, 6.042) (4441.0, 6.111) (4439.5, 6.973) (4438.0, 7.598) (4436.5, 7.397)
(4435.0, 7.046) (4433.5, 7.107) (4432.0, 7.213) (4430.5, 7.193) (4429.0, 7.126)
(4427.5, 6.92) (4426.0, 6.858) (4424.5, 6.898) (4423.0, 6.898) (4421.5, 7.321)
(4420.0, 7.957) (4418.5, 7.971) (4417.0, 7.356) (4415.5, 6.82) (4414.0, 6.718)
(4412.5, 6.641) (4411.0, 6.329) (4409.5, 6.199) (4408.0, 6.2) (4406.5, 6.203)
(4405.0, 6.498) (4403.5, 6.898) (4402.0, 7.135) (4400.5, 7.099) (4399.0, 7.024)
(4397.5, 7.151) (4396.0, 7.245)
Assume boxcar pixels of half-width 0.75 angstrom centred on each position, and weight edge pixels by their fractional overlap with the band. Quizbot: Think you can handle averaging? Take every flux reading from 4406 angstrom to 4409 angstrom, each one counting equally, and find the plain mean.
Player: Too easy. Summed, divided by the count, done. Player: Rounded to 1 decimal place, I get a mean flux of 6.2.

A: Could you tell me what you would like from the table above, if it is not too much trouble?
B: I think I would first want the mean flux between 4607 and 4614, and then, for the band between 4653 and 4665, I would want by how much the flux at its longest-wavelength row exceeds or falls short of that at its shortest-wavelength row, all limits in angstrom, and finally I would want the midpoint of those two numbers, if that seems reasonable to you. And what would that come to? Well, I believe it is 4.1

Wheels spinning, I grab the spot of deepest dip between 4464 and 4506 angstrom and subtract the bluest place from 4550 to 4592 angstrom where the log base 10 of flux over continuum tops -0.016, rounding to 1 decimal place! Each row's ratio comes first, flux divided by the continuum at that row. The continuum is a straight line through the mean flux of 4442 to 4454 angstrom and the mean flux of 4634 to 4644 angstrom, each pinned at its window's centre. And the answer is -85.5 angstrom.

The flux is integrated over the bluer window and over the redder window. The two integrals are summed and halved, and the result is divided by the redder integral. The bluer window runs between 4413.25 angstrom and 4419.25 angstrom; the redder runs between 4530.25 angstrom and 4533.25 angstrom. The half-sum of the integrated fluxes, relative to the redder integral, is 1.5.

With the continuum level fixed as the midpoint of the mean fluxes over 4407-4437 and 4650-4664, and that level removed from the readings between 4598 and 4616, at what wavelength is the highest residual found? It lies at 4609.0 angstrom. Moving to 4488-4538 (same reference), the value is 4510.0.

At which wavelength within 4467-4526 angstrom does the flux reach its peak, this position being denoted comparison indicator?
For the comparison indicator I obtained 4510.0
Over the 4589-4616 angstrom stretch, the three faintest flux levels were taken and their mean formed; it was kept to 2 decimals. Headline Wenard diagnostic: 7.32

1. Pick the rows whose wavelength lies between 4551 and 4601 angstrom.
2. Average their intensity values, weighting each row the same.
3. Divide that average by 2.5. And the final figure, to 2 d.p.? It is 3.17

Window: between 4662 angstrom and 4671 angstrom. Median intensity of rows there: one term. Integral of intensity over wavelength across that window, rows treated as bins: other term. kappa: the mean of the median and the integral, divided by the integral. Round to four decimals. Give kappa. 0.5555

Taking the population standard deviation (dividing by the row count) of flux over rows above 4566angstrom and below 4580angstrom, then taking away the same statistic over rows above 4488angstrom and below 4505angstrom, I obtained -0.17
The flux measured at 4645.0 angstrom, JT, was 8.056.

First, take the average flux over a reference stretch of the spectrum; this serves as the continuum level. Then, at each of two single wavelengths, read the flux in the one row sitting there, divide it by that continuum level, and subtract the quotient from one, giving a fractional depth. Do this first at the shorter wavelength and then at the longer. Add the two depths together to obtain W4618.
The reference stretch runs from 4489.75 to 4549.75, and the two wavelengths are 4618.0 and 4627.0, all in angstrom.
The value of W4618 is -0.18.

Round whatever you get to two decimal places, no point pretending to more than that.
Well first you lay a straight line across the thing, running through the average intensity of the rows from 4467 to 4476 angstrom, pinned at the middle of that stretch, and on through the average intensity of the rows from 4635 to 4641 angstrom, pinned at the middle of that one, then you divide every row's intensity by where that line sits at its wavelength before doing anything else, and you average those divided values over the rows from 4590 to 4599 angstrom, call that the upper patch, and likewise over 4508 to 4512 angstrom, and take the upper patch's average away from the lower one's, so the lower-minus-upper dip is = 0.28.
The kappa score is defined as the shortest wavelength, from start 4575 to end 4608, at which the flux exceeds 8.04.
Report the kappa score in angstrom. 4576.0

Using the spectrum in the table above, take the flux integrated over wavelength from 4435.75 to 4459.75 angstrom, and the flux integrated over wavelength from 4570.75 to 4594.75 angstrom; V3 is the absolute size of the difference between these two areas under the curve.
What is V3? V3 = 17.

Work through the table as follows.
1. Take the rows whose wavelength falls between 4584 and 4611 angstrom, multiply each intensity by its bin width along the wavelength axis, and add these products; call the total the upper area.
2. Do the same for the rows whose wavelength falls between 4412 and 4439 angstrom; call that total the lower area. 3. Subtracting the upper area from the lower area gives -22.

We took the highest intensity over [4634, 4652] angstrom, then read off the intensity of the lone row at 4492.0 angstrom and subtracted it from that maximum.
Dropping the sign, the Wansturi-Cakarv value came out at 1.3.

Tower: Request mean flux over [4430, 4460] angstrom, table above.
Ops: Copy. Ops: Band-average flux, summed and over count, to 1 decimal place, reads 7.2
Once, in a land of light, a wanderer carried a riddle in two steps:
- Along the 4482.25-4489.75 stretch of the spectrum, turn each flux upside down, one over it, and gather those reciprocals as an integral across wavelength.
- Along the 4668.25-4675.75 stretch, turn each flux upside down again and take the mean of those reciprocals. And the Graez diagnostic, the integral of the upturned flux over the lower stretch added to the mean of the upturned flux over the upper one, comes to 1.10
